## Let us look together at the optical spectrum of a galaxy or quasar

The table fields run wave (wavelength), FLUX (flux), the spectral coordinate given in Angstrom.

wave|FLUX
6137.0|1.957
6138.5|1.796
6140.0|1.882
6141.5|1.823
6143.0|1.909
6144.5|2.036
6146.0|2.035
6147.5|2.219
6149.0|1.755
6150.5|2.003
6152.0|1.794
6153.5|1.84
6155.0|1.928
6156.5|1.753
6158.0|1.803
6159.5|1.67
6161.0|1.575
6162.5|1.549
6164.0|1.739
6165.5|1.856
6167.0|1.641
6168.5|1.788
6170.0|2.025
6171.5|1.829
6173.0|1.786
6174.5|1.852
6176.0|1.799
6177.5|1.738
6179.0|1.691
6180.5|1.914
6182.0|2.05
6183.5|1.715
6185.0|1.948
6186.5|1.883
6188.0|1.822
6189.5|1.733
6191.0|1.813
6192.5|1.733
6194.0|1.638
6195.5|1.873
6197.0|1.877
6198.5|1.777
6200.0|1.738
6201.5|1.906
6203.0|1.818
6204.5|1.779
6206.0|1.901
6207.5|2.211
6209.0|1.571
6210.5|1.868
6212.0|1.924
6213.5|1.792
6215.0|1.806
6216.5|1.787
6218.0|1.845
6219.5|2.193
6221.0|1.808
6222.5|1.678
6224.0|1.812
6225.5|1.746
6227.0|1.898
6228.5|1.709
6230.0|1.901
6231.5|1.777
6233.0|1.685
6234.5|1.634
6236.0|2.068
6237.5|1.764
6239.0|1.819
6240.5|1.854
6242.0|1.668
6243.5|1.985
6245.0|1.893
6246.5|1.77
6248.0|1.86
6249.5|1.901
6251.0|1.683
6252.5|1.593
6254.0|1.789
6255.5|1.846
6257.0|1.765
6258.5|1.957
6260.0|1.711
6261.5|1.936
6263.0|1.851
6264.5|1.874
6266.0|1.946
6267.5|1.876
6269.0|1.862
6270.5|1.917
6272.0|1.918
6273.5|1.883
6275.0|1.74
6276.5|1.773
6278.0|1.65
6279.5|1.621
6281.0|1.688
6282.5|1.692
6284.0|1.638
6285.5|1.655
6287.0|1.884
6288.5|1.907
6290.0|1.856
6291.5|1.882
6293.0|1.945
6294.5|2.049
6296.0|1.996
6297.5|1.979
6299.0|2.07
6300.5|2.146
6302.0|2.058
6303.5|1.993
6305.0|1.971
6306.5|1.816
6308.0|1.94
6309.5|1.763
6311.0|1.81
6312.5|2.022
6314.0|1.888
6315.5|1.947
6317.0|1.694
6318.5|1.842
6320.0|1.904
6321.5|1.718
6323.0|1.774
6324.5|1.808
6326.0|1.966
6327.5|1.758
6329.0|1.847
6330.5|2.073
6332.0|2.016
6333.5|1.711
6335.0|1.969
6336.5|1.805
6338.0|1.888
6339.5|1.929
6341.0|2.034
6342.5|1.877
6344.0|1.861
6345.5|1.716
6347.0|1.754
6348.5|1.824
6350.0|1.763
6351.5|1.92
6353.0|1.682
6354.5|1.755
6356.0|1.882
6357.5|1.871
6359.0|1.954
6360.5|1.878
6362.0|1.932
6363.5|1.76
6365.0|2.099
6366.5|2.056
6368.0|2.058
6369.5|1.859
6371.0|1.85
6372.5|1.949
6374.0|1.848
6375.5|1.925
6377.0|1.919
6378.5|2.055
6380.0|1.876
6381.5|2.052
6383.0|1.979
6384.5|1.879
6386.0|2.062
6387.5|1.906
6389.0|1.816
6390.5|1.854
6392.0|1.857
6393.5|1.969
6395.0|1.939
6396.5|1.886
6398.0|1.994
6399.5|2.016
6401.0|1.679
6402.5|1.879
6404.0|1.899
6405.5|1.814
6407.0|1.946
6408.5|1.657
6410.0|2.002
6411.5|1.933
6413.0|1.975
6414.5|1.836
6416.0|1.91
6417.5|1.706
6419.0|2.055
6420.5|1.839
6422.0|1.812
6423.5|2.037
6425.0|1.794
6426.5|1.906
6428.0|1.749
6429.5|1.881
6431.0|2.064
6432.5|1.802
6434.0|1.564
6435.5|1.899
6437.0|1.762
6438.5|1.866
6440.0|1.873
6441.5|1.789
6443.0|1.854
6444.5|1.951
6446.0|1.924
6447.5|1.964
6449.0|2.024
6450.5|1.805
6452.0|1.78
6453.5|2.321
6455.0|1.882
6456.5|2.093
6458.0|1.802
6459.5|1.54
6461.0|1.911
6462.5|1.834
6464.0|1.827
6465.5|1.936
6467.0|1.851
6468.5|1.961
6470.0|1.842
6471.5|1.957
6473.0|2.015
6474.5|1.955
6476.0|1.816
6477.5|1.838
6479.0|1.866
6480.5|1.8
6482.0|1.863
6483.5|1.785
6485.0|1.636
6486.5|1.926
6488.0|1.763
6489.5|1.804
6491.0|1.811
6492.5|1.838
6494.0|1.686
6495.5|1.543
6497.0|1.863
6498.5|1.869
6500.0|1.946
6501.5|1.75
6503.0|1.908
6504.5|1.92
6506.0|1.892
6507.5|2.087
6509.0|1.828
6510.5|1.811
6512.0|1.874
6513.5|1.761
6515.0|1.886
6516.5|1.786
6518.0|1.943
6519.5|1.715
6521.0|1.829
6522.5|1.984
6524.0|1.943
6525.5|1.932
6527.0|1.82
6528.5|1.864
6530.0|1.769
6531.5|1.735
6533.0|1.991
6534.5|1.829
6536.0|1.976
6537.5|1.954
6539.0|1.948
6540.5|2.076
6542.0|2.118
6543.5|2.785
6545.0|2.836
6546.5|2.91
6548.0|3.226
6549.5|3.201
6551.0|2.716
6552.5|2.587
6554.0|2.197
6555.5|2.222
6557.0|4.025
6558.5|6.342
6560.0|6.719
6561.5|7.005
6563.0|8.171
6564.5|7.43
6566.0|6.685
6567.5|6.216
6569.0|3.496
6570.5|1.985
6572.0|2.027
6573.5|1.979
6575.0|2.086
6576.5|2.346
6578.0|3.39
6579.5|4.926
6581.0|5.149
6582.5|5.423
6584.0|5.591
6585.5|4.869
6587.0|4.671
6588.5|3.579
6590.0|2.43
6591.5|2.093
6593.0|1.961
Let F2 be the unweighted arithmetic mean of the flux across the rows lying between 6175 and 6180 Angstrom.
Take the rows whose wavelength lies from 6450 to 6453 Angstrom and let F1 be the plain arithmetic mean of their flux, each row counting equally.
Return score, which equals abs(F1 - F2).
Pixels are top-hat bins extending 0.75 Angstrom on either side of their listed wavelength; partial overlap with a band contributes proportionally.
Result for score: 0.050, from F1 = 1.79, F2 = 1.74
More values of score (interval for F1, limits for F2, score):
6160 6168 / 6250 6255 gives 0.016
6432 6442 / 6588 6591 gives 1.211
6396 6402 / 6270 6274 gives 0.012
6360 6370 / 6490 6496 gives 0.229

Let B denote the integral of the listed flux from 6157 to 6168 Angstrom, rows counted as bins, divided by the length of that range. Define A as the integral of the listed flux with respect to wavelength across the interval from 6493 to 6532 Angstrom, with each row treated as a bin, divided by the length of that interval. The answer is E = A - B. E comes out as 0.15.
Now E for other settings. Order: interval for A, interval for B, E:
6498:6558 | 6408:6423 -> 0.28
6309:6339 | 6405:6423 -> -0.02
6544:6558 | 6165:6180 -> 1.14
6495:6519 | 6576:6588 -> -2.72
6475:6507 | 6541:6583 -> -2.17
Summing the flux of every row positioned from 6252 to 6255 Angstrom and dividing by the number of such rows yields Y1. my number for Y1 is 1.69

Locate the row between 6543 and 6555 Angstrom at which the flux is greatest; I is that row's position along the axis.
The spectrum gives 6548.0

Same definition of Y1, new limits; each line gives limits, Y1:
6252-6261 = 1.78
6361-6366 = 1.93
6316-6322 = 1.79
